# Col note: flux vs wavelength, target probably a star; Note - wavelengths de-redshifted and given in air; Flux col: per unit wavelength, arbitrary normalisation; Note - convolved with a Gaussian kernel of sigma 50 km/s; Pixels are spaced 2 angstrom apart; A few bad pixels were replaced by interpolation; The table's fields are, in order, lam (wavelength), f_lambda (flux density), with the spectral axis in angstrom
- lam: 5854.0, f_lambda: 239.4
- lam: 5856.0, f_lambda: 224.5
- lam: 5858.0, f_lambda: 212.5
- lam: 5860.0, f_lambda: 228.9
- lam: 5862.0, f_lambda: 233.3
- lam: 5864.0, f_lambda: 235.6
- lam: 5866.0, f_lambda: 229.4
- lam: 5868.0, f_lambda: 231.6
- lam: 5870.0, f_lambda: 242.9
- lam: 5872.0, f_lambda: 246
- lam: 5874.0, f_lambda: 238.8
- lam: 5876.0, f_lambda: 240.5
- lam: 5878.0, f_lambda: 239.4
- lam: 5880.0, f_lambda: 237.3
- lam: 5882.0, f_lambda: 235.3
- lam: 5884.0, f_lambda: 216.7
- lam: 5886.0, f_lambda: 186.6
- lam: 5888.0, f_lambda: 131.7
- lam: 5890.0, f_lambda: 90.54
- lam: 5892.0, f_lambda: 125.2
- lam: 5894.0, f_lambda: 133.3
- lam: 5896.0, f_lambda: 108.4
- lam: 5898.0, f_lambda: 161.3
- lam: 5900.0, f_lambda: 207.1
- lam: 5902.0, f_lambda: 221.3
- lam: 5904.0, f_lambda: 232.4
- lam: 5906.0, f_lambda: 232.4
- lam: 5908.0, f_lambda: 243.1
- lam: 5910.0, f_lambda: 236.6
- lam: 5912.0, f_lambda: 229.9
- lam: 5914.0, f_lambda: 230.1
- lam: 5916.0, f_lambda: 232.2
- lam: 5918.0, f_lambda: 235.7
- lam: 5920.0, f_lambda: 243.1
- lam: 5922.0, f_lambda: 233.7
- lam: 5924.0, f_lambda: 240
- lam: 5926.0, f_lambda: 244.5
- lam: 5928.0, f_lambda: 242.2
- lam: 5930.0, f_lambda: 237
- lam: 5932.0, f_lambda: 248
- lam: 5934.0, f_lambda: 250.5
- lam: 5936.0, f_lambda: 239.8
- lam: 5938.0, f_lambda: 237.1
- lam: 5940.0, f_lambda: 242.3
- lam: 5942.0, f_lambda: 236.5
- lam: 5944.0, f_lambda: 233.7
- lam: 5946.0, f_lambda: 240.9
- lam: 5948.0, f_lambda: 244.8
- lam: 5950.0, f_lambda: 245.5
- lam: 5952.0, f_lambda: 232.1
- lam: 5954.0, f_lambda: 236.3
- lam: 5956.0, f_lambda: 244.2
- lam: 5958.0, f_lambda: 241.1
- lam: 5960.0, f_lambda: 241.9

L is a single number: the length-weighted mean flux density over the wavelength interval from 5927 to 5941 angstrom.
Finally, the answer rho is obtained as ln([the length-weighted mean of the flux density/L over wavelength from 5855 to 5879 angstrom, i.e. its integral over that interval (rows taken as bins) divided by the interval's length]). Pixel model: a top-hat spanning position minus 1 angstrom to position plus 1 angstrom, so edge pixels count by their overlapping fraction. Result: -0.037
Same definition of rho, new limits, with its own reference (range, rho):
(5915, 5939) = -0.009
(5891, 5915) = -0.209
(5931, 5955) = -0.007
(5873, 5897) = -0.287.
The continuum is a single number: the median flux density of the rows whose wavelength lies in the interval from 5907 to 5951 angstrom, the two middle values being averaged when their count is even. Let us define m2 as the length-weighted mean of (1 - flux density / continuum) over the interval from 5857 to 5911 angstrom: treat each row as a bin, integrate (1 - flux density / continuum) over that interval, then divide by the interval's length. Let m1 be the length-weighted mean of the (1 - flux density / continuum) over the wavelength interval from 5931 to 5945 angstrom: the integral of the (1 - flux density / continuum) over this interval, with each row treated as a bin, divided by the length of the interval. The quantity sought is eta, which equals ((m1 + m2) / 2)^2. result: 0.004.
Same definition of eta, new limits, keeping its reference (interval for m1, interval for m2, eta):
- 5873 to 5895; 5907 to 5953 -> 0.012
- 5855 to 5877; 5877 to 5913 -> 0.013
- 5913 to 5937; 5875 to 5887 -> 0.001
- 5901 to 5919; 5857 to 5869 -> 0.002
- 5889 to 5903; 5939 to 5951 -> 0.035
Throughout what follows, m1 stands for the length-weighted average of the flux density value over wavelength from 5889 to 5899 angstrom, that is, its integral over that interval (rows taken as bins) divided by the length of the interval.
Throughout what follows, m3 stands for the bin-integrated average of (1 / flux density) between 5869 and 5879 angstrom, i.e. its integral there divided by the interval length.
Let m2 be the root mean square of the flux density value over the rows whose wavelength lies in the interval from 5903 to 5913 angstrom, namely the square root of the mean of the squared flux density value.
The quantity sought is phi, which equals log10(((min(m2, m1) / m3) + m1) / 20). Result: 3.18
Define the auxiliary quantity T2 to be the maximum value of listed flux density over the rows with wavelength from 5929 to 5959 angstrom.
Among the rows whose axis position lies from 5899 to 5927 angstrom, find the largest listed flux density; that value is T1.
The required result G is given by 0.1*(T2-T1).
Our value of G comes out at 0.6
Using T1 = 244.5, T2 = 250.5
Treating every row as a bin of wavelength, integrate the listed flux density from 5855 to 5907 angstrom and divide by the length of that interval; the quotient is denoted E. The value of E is 205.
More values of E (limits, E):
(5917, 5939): 241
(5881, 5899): 154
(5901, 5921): 234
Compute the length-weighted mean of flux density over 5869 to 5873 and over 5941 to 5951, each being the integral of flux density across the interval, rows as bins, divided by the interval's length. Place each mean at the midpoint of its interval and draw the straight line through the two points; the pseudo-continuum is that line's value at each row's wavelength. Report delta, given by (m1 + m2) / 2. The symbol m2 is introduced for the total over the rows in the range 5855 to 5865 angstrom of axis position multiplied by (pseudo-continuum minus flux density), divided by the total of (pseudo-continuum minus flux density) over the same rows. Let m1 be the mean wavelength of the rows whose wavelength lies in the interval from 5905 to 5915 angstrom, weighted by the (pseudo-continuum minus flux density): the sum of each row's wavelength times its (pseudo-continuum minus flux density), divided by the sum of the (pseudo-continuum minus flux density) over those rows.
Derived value 5884.9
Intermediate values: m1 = 5910.8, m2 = 5859.0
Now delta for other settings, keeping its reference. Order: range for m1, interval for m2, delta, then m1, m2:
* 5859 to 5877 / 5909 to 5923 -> 5890.1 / 5865.2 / 5915.0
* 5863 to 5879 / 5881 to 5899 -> 5880.3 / 5868.7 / 5891.8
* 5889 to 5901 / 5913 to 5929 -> 5905.0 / 5893.9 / 5916.0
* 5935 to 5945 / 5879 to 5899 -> 5916.7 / 5941.7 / 5891.7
